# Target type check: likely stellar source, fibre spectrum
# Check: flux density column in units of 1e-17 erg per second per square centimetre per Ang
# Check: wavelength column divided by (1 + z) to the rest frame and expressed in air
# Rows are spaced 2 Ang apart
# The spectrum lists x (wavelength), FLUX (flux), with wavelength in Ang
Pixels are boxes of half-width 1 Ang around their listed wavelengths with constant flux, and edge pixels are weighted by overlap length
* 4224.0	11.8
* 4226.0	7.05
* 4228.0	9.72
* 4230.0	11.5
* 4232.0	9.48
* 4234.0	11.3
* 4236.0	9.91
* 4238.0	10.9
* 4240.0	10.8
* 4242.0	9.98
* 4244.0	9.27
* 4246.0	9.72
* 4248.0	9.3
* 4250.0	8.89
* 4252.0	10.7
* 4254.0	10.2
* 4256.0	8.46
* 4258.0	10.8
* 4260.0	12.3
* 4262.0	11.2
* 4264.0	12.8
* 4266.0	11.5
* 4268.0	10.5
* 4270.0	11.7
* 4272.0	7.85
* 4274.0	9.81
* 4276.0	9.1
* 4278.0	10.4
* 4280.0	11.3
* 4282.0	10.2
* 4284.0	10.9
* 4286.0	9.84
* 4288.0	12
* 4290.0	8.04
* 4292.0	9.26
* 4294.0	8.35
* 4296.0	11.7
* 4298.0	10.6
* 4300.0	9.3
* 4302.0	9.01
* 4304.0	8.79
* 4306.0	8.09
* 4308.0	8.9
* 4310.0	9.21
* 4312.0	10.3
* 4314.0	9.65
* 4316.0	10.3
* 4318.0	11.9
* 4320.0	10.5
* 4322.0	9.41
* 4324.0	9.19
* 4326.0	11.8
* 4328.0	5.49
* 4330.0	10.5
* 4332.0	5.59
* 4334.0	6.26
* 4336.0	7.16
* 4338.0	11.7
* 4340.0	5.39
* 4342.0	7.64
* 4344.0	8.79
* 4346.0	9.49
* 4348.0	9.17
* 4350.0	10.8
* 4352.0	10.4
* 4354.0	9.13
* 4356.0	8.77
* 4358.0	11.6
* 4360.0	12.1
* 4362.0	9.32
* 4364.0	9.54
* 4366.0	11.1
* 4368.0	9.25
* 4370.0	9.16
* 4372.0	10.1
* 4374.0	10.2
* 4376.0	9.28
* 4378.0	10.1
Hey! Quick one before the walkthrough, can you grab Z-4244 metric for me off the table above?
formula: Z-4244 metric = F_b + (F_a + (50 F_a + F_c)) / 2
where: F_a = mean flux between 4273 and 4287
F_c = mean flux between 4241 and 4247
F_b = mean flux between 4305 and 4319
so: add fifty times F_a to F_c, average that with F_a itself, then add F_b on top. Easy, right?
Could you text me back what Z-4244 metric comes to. 275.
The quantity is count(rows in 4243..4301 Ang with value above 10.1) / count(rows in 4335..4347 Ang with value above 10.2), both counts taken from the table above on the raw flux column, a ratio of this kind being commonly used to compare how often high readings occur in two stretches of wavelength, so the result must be 16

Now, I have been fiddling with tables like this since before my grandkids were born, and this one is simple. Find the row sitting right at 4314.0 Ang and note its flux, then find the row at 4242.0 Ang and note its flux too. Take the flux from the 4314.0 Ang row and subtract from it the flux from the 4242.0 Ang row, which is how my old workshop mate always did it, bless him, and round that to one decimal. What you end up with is -0.3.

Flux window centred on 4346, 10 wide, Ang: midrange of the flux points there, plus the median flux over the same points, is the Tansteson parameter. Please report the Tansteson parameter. 18.4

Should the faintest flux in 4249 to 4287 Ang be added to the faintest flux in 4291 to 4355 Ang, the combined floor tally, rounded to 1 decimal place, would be 13.2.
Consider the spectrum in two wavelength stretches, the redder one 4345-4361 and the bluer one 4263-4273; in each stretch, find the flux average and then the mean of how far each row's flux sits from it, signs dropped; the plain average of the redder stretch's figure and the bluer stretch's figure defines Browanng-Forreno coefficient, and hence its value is 1.2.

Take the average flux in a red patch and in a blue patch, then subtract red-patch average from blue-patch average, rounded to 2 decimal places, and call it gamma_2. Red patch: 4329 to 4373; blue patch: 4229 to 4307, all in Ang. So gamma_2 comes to 0.92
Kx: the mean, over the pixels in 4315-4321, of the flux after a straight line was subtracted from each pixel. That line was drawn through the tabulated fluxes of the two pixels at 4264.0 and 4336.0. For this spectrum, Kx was 2.3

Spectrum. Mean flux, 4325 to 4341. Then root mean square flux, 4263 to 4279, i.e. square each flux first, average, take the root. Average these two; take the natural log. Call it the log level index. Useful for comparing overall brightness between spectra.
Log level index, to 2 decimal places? 2.23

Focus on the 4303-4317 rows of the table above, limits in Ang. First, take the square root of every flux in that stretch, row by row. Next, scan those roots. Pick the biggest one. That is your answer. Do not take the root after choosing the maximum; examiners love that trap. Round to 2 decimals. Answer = 3.21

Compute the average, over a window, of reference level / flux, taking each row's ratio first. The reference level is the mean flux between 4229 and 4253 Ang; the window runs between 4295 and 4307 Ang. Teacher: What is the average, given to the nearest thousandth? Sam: 1.075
